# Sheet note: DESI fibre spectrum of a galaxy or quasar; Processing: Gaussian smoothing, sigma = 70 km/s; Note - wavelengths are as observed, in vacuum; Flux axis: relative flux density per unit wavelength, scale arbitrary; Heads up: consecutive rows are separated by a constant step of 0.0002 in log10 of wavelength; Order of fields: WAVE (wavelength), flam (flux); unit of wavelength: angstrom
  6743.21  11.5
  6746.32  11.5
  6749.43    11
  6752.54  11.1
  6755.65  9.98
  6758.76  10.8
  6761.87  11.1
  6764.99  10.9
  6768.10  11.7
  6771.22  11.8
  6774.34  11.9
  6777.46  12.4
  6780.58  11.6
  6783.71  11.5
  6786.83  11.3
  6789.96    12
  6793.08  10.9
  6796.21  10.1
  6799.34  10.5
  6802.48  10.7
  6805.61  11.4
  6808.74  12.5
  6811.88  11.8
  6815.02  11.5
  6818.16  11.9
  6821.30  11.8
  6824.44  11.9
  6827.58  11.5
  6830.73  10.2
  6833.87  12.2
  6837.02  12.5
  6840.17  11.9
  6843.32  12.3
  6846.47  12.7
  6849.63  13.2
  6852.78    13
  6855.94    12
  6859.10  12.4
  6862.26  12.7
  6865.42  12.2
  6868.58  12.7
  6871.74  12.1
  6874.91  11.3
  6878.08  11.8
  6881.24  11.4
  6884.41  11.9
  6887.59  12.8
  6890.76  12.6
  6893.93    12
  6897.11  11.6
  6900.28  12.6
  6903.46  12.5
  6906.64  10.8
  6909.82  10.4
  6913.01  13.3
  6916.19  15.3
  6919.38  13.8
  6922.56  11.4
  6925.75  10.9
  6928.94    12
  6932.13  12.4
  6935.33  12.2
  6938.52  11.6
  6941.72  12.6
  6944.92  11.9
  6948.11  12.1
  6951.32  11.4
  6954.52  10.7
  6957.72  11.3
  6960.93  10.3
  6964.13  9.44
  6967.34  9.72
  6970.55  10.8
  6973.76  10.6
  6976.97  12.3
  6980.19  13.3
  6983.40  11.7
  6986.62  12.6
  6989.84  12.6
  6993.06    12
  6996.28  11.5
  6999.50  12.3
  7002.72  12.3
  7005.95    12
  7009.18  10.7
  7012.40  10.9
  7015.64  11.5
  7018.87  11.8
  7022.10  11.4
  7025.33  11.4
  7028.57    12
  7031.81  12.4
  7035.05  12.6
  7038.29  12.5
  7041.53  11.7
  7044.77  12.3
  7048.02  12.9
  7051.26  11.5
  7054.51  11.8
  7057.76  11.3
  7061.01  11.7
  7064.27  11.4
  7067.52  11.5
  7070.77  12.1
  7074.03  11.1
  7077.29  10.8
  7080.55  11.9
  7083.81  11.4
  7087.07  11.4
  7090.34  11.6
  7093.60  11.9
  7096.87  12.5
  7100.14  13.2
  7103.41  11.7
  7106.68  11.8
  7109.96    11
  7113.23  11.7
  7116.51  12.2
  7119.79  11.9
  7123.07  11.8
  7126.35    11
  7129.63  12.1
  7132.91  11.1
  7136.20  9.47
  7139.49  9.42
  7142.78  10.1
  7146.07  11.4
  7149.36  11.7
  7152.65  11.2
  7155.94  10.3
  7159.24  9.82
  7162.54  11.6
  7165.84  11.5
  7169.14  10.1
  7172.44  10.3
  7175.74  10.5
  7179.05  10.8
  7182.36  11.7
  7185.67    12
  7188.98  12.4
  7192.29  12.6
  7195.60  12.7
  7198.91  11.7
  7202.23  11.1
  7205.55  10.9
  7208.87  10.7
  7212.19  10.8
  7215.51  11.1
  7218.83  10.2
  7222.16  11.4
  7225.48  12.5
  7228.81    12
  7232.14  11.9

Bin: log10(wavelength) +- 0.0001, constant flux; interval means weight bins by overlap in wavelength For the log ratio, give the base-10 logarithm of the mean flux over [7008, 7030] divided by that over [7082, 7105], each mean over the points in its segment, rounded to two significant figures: -0.021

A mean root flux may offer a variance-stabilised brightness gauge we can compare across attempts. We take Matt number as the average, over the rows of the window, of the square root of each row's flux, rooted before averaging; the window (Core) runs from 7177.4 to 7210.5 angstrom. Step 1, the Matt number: 3.41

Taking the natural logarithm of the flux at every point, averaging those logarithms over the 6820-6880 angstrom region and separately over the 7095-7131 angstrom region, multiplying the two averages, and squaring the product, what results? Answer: 38.1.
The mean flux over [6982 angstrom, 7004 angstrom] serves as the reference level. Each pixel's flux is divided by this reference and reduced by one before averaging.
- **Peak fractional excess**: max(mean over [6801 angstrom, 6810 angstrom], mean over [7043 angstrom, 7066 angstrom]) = -0.025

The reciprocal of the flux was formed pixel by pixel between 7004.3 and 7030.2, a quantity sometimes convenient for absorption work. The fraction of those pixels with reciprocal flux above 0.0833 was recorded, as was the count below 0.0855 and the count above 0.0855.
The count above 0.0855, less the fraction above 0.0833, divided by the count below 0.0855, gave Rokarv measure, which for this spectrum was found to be 1.3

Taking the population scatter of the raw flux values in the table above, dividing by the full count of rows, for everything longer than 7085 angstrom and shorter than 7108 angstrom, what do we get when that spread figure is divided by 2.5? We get 0.23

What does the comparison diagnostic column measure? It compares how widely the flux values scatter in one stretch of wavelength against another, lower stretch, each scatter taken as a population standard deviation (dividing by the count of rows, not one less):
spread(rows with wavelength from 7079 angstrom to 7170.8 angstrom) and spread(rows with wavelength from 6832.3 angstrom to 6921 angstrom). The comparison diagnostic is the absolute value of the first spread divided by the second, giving 1.0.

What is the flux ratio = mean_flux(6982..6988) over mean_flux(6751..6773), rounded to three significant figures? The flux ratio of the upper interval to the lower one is 1.10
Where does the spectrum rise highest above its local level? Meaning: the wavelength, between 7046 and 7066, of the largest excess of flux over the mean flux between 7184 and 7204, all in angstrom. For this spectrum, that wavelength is 7048.02 angstrom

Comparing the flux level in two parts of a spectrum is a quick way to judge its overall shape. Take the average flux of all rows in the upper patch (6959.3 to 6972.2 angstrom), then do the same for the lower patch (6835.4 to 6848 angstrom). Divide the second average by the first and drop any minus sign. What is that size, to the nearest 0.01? 1.23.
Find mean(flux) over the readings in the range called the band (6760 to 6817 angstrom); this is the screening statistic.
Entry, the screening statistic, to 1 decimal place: 11.4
